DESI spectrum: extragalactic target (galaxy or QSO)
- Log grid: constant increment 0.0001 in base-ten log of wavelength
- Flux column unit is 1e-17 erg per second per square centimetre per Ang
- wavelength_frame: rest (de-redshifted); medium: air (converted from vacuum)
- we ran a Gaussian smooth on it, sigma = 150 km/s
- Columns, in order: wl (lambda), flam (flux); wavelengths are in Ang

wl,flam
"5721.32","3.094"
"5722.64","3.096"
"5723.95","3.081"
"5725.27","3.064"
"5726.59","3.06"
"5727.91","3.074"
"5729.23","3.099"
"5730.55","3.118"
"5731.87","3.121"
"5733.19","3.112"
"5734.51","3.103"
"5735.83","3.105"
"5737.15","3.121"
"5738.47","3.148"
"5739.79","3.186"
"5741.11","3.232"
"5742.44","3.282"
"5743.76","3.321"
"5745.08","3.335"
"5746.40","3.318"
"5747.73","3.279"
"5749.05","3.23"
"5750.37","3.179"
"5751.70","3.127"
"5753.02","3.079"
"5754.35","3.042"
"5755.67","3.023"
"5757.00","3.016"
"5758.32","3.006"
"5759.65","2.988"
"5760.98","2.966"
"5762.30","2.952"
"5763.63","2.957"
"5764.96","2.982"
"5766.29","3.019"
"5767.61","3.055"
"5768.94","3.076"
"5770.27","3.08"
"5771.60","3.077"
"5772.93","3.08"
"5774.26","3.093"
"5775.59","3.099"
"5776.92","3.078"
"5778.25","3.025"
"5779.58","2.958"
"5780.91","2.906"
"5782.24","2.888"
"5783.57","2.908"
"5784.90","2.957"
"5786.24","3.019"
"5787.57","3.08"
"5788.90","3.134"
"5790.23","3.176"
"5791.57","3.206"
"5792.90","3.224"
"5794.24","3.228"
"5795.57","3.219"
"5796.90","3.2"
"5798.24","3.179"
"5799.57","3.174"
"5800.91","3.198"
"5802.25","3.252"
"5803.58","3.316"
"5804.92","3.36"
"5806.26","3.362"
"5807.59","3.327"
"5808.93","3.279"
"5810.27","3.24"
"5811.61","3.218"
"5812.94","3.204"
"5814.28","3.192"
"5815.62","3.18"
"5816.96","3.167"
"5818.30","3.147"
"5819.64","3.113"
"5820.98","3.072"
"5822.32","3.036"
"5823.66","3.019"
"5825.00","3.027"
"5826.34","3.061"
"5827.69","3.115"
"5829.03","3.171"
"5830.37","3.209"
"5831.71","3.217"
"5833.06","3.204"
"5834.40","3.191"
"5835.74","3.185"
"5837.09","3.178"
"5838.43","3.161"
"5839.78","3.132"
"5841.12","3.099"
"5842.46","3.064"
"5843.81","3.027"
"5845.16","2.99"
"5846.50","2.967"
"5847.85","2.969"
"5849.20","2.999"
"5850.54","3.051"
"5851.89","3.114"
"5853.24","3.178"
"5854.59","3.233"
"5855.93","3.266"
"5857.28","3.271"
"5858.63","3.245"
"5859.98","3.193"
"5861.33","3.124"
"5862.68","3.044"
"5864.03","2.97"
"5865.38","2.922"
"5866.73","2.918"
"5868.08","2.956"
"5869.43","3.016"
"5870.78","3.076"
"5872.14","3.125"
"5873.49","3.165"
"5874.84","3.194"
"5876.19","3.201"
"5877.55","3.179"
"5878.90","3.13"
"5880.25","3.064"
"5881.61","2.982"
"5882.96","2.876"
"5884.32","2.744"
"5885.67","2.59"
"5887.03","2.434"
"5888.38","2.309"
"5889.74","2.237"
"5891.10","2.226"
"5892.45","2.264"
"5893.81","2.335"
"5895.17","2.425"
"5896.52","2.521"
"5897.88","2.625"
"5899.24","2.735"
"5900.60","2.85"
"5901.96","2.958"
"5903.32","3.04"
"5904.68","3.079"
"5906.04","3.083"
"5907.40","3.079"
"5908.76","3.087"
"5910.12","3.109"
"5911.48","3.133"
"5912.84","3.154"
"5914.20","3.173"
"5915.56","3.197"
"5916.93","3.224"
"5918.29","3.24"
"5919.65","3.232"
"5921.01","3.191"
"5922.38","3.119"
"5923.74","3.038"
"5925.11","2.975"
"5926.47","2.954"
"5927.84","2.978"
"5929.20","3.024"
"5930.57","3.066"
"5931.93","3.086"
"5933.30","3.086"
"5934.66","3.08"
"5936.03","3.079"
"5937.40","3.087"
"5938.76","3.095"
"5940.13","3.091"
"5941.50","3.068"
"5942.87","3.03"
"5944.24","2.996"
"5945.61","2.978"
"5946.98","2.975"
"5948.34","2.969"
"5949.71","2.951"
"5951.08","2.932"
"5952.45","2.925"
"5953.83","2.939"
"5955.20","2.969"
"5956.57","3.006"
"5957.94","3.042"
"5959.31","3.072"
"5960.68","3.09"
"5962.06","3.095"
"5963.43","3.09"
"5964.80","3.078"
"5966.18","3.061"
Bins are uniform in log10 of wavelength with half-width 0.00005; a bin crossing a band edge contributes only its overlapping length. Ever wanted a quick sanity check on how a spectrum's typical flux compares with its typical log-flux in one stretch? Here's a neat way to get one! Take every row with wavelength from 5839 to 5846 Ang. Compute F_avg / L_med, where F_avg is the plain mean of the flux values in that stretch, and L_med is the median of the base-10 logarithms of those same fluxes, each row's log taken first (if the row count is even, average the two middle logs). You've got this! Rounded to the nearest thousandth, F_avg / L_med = 6.297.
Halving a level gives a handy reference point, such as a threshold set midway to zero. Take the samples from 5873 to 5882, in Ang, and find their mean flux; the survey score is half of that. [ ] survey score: 1.57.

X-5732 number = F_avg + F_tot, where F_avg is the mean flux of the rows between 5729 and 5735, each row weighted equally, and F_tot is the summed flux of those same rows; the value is 18.7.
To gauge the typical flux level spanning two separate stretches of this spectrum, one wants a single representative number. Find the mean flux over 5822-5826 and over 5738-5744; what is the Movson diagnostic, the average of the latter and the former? 3.13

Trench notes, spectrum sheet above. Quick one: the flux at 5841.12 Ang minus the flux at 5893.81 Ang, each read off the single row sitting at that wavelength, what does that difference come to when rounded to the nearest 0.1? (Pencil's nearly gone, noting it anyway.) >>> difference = 0.8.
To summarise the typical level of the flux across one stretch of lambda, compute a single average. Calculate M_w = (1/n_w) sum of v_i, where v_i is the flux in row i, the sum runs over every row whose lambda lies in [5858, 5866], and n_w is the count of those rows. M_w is 3.08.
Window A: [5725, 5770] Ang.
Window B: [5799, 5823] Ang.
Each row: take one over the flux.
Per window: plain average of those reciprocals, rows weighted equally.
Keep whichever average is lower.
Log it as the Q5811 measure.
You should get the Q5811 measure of 0.311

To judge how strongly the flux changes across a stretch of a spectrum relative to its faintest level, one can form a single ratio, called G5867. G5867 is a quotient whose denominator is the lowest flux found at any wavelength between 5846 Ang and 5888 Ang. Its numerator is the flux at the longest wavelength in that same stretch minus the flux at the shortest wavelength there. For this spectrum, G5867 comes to -0.22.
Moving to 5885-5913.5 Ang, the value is 0.25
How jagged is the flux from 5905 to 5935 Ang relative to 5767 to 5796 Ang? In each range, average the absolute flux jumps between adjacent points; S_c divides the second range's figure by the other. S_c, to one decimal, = 1.0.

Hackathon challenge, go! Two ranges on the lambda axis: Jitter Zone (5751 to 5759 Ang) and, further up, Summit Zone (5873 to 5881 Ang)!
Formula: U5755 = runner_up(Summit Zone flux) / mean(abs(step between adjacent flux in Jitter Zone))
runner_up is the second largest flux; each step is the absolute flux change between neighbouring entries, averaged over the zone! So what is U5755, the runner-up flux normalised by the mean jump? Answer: 132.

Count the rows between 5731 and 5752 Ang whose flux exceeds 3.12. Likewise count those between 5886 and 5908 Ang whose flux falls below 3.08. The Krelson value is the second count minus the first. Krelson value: 2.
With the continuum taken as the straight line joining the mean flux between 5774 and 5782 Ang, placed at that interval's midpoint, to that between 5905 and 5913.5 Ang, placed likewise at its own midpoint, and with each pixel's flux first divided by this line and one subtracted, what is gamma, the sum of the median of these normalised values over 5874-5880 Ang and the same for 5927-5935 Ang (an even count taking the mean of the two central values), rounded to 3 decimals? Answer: 0.017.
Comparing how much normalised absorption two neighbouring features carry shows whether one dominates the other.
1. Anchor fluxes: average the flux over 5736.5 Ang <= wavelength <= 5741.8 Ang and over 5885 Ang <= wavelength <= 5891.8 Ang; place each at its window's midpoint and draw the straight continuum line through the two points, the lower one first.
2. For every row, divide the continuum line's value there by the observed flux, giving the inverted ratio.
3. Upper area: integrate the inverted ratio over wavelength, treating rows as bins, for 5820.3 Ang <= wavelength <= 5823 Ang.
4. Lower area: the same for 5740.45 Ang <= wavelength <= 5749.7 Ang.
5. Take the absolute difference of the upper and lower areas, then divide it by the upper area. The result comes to 2.7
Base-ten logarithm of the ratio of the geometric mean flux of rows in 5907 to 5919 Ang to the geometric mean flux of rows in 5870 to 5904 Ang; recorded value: 0.060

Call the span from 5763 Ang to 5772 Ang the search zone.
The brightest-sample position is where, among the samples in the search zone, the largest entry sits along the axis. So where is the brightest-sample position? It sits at 5770.27 Ang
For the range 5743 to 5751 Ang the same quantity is 5745.08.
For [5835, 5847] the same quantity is 5835.74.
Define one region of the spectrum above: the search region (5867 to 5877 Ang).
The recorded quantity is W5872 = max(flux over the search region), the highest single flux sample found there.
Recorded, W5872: 3.201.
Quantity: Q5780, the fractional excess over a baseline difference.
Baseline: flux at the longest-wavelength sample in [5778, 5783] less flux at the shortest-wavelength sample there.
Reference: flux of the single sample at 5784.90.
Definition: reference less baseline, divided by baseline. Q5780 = -23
